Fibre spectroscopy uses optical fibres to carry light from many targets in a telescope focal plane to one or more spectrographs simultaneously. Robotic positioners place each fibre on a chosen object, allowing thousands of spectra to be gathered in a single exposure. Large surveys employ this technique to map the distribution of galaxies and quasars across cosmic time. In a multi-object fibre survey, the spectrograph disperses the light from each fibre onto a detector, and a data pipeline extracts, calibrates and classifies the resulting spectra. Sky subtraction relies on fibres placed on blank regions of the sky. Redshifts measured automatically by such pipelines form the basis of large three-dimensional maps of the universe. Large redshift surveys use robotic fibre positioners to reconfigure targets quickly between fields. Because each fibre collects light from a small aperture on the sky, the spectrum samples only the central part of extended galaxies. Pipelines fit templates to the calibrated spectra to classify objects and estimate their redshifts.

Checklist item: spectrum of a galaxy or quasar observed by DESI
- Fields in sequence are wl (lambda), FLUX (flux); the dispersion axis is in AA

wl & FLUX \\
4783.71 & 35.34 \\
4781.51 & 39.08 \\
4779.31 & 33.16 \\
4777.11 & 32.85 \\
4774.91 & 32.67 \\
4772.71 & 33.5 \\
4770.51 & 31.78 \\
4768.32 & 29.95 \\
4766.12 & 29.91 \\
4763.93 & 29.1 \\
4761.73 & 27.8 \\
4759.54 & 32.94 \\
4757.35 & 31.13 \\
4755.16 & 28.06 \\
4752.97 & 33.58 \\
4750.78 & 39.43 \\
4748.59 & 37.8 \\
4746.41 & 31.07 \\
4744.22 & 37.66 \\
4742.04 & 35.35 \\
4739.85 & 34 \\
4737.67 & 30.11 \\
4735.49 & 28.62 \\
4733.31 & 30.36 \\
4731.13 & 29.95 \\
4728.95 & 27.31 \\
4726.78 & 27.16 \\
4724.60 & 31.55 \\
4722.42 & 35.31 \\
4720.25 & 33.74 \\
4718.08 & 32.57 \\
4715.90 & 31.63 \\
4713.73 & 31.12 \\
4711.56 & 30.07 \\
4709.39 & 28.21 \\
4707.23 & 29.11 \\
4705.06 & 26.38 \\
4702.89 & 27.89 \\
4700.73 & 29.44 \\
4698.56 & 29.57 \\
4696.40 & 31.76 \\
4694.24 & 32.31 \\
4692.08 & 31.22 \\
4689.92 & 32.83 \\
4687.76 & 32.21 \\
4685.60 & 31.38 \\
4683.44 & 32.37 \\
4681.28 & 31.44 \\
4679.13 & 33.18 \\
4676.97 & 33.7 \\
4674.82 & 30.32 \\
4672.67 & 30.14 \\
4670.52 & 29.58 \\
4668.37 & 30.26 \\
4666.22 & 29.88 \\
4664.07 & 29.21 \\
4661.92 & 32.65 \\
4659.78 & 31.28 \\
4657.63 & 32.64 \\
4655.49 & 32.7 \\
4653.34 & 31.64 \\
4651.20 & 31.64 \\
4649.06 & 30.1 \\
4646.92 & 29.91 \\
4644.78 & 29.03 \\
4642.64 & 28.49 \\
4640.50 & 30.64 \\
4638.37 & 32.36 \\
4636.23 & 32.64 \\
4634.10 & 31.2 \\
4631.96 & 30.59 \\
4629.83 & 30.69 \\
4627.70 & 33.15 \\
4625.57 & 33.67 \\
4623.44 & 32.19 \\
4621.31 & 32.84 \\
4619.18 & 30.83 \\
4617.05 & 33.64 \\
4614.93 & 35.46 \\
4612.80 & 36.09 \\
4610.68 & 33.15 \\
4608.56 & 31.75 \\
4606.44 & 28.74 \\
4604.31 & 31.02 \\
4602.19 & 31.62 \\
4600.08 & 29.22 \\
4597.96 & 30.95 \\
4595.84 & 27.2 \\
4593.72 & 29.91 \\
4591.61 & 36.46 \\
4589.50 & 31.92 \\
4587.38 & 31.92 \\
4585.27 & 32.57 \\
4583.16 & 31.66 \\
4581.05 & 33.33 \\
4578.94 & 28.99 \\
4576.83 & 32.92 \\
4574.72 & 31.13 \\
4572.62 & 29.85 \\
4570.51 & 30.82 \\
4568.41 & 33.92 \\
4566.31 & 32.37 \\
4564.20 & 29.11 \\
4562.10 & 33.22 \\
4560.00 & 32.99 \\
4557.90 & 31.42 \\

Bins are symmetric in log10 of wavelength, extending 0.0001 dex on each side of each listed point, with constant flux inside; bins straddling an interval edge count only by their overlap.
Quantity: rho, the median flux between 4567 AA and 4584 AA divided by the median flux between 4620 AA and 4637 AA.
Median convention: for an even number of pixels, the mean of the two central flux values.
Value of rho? 0.97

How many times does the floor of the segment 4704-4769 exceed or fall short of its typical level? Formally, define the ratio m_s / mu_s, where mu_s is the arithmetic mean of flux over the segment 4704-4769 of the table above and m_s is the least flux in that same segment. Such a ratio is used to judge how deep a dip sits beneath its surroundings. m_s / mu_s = 0.84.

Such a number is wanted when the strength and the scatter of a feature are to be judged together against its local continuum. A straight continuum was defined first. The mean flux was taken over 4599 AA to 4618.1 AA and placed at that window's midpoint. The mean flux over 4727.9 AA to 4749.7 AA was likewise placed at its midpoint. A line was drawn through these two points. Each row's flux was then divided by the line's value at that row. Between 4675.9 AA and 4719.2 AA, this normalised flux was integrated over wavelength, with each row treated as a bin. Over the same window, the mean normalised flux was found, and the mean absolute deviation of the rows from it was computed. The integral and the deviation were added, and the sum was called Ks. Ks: 42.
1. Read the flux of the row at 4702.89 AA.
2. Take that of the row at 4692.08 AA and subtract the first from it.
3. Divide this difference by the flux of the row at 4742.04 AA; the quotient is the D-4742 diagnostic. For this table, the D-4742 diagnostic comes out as 0.09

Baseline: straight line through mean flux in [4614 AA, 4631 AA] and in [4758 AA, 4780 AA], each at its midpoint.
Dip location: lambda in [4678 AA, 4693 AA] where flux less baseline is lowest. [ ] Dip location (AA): 4692.08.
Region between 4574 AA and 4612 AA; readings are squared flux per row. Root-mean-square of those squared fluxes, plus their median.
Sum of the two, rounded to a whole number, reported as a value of 1997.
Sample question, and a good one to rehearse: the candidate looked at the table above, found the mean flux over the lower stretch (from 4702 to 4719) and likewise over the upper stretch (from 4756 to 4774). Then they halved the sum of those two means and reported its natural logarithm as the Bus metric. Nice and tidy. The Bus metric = 3.41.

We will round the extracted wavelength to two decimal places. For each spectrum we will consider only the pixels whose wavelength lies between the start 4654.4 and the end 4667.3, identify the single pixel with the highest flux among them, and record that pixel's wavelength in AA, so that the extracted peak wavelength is 4655.49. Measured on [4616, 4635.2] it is 4625.57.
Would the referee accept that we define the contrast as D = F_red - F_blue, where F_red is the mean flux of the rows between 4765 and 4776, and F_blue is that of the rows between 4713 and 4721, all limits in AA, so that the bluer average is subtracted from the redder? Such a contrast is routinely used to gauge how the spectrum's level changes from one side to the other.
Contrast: -1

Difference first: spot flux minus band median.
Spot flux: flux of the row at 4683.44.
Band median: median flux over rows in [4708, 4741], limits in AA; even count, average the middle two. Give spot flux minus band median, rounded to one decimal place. 2.0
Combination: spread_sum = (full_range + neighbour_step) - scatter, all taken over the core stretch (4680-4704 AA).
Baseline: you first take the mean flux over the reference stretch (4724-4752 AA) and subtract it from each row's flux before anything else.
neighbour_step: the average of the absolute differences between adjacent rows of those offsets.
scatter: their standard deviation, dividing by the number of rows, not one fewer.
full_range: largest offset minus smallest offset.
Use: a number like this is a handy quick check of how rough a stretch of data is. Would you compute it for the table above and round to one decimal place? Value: 4.5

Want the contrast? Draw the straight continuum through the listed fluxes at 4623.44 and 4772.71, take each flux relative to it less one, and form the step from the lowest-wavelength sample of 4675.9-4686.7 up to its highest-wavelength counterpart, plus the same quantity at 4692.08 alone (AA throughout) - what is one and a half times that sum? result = -0.18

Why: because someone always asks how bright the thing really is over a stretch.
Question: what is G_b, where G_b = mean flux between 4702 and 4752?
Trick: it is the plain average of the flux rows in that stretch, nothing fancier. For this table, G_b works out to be 31.6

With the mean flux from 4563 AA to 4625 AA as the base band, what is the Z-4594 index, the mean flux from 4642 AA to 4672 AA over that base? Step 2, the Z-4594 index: 0.96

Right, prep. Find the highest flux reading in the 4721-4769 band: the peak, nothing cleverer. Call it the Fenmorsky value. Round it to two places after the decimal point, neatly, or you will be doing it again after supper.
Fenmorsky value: 39.43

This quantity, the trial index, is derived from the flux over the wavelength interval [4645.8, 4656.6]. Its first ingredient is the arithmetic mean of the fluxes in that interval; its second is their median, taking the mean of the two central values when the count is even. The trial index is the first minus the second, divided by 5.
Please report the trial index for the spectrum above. -0.088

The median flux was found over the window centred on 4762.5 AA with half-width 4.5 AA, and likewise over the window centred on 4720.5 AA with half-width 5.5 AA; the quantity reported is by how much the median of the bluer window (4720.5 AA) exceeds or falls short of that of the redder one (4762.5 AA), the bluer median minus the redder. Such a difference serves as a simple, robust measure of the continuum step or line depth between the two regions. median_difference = 3.1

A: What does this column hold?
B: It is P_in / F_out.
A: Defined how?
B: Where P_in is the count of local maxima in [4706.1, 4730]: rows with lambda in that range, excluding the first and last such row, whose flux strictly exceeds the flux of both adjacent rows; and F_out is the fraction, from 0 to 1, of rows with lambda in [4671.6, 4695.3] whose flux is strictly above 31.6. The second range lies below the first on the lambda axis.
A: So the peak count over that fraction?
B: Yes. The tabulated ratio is 2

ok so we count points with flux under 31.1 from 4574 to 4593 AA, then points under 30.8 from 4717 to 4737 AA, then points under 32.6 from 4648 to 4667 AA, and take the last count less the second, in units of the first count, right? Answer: 1.0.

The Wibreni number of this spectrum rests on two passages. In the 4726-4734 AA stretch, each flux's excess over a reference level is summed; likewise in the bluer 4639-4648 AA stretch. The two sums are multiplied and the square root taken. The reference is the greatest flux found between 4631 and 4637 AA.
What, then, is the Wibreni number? 14.0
